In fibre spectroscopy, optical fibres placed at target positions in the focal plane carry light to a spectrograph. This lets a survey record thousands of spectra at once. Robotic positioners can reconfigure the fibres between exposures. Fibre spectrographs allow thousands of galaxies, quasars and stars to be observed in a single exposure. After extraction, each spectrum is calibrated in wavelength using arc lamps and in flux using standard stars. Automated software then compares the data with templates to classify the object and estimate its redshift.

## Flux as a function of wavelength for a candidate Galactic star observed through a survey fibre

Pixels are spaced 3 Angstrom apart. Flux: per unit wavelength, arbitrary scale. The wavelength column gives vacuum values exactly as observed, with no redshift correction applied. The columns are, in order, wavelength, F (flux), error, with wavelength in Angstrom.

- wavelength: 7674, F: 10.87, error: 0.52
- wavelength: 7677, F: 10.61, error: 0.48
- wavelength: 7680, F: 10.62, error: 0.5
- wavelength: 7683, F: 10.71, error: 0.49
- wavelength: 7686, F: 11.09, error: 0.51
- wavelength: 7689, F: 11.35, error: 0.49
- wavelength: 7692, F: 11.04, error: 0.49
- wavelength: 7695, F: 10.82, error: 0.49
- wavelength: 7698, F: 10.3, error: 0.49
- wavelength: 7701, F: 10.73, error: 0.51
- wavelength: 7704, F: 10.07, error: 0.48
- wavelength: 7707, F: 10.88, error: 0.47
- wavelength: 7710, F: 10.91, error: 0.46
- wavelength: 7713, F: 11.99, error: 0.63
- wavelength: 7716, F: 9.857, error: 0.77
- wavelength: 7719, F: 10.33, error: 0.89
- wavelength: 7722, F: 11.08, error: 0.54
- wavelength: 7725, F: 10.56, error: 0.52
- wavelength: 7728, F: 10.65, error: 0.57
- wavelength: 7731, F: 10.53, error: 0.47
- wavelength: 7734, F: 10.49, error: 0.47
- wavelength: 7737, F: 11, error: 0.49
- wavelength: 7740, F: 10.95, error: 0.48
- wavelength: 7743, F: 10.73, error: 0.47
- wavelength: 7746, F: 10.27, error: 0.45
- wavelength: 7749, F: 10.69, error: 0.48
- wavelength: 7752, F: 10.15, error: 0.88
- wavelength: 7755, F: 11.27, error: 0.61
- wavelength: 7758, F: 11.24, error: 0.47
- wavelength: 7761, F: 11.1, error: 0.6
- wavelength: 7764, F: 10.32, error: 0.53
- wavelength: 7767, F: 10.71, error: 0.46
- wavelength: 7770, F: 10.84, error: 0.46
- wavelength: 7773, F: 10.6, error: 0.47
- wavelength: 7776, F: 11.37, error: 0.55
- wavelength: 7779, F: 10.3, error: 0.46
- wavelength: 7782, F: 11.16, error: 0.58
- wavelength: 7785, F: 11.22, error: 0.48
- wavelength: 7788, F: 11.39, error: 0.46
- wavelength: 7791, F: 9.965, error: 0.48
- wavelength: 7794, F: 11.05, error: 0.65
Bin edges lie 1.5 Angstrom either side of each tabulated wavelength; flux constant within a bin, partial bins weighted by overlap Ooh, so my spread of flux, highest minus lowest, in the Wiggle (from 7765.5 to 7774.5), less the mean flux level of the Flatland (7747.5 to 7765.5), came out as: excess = -10.6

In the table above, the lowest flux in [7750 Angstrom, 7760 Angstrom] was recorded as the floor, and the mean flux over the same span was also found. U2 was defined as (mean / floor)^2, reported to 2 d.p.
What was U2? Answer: 1.15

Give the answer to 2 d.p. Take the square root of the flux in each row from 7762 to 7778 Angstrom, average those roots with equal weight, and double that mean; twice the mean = 6.56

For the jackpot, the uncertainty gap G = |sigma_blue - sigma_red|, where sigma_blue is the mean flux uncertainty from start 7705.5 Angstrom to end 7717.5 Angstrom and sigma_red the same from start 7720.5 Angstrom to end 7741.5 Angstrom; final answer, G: 0.077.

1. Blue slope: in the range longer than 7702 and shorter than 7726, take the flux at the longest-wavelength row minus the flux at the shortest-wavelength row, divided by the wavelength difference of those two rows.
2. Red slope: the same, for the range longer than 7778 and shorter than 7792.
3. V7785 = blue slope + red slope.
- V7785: 0.00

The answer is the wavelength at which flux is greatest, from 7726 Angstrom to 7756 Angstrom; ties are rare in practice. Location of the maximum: 7755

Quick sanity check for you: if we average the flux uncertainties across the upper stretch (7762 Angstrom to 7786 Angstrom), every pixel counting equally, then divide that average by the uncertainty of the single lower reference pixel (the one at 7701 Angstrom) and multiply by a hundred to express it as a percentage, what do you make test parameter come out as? 98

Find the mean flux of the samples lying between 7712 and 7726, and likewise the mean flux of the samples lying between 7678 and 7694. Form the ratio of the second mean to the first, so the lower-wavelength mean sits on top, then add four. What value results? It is 5.02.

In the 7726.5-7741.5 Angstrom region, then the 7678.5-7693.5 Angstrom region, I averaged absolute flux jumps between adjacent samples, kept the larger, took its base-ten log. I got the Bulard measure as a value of -0.59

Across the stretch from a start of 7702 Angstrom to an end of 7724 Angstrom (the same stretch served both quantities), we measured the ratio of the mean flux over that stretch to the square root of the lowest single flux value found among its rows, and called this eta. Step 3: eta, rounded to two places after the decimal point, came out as 3.42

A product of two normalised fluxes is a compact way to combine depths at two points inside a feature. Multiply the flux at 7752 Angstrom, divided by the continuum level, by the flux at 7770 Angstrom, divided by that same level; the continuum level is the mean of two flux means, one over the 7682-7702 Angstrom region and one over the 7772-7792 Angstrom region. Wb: 0.93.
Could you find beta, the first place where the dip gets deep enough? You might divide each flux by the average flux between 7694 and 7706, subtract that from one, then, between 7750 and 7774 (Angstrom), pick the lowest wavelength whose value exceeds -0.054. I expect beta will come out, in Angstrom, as 7752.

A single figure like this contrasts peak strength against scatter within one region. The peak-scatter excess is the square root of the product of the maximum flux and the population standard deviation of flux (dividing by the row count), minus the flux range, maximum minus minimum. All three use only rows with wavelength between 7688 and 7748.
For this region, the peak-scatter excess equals 0.22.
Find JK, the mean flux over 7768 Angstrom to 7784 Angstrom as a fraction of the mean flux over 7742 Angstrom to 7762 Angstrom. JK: 1.01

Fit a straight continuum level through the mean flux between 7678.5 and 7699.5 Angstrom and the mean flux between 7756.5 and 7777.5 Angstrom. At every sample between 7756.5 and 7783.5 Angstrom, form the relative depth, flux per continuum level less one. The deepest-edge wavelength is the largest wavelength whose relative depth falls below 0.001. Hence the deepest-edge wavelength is 7779 Angstrom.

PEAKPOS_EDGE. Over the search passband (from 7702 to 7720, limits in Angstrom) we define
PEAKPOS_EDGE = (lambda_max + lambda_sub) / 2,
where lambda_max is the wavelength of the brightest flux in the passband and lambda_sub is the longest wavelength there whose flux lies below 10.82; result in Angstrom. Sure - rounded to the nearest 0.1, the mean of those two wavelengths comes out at 7716.0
